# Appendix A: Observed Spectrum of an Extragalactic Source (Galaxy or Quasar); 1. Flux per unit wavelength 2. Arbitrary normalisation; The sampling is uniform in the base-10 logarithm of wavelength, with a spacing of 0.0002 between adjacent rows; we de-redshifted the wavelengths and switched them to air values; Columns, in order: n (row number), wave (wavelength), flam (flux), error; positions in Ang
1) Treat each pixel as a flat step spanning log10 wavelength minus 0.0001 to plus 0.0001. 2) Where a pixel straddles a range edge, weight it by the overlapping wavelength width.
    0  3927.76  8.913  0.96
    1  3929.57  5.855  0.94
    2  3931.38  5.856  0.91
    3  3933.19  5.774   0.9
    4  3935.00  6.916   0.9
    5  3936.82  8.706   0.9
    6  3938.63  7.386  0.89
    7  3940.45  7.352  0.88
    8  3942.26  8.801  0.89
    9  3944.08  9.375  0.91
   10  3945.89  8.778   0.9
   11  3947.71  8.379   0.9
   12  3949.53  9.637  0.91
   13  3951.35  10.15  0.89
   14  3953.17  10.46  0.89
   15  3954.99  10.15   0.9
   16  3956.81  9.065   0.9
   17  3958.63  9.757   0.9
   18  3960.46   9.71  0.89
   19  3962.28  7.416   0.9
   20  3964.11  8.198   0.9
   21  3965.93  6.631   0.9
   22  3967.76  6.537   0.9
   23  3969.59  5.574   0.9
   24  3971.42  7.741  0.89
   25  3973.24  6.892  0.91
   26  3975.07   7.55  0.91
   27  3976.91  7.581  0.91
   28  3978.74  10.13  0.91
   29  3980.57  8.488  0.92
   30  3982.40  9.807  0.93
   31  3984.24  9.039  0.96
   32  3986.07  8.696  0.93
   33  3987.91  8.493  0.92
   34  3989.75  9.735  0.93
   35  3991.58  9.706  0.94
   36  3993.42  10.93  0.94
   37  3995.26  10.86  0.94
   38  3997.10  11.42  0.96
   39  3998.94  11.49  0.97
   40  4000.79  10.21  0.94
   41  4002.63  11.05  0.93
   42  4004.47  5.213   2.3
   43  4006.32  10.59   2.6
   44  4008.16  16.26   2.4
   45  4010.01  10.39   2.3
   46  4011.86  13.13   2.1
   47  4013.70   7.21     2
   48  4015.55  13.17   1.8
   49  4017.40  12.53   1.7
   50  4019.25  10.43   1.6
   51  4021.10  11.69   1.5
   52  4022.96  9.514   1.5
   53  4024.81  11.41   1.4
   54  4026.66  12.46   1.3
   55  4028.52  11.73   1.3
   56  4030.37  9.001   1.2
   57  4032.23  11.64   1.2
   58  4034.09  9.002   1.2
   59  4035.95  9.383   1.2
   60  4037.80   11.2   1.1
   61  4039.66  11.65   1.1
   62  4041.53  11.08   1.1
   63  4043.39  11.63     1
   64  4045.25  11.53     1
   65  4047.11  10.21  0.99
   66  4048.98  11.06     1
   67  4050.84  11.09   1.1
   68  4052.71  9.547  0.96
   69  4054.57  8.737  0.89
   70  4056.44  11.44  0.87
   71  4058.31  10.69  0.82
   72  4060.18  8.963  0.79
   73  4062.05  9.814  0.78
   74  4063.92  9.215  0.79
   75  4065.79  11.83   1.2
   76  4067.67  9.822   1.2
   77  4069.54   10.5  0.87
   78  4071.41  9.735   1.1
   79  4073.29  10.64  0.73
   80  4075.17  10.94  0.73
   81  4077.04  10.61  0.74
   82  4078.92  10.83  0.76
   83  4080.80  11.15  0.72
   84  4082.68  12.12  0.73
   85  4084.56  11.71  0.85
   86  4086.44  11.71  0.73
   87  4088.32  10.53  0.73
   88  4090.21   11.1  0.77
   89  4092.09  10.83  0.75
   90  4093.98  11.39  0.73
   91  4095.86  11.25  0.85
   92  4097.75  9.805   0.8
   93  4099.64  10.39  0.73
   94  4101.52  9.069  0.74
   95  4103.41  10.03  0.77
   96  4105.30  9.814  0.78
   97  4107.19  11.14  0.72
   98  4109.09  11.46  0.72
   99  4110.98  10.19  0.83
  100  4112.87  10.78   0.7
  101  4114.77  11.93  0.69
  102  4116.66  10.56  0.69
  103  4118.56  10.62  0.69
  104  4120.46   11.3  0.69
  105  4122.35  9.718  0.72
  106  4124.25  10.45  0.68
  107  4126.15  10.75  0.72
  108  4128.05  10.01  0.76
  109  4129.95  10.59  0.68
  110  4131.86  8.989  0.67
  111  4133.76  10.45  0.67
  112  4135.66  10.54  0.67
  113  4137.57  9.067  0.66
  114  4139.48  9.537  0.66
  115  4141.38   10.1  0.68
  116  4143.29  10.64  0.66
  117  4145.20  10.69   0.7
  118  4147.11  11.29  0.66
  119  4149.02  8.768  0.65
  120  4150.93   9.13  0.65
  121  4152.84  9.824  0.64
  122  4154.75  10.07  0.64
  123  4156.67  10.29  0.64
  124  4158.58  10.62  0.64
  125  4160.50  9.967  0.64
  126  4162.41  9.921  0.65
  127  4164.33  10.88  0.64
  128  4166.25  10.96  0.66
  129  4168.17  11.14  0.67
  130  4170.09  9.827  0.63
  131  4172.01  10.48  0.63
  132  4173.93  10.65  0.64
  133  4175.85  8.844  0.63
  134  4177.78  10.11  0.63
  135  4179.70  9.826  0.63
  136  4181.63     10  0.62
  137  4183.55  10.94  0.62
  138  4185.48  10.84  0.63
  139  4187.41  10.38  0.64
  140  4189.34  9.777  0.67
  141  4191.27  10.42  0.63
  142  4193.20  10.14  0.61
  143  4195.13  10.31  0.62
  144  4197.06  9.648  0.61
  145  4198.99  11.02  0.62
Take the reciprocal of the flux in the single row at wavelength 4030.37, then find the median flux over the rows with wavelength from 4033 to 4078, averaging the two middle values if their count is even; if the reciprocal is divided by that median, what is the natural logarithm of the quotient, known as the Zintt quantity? -4.56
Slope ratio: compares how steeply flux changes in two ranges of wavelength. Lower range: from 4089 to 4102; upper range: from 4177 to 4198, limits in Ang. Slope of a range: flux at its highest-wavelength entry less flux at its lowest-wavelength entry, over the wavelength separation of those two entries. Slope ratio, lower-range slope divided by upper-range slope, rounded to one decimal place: 7.5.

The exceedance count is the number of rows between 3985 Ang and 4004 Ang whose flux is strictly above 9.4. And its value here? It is 8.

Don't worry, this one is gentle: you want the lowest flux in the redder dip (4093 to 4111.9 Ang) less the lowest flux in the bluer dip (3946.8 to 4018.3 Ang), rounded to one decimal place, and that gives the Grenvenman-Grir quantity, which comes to 3.9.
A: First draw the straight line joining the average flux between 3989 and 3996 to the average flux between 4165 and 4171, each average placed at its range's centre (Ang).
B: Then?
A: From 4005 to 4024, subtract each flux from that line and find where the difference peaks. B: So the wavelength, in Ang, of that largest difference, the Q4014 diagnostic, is 4013.70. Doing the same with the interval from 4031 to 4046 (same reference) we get 4034.09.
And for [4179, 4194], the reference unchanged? 4189.34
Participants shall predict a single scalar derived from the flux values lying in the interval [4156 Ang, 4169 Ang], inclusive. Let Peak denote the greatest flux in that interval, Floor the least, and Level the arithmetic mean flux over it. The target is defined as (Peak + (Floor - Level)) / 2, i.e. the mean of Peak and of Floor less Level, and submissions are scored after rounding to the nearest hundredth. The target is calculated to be 5.26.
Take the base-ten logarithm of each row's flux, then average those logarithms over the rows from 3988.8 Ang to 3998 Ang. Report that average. 1.02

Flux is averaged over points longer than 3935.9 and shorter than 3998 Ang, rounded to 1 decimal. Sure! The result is 8.8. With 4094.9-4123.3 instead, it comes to 10.5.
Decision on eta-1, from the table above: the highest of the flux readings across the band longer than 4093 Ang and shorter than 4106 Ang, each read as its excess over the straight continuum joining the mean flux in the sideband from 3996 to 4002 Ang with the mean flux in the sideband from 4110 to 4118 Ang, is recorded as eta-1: 0.5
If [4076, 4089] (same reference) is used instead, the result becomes 1.2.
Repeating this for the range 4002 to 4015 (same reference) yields 5.2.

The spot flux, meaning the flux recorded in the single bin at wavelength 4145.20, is 10.69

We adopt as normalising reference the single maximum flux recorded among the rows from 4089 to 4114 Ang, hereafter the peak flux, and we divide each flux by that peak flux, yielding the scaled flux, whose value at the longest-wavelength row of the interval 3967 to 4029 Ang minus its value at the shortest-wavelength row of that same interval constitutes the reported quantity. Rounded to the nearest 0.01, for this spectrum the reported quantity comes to 0.45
